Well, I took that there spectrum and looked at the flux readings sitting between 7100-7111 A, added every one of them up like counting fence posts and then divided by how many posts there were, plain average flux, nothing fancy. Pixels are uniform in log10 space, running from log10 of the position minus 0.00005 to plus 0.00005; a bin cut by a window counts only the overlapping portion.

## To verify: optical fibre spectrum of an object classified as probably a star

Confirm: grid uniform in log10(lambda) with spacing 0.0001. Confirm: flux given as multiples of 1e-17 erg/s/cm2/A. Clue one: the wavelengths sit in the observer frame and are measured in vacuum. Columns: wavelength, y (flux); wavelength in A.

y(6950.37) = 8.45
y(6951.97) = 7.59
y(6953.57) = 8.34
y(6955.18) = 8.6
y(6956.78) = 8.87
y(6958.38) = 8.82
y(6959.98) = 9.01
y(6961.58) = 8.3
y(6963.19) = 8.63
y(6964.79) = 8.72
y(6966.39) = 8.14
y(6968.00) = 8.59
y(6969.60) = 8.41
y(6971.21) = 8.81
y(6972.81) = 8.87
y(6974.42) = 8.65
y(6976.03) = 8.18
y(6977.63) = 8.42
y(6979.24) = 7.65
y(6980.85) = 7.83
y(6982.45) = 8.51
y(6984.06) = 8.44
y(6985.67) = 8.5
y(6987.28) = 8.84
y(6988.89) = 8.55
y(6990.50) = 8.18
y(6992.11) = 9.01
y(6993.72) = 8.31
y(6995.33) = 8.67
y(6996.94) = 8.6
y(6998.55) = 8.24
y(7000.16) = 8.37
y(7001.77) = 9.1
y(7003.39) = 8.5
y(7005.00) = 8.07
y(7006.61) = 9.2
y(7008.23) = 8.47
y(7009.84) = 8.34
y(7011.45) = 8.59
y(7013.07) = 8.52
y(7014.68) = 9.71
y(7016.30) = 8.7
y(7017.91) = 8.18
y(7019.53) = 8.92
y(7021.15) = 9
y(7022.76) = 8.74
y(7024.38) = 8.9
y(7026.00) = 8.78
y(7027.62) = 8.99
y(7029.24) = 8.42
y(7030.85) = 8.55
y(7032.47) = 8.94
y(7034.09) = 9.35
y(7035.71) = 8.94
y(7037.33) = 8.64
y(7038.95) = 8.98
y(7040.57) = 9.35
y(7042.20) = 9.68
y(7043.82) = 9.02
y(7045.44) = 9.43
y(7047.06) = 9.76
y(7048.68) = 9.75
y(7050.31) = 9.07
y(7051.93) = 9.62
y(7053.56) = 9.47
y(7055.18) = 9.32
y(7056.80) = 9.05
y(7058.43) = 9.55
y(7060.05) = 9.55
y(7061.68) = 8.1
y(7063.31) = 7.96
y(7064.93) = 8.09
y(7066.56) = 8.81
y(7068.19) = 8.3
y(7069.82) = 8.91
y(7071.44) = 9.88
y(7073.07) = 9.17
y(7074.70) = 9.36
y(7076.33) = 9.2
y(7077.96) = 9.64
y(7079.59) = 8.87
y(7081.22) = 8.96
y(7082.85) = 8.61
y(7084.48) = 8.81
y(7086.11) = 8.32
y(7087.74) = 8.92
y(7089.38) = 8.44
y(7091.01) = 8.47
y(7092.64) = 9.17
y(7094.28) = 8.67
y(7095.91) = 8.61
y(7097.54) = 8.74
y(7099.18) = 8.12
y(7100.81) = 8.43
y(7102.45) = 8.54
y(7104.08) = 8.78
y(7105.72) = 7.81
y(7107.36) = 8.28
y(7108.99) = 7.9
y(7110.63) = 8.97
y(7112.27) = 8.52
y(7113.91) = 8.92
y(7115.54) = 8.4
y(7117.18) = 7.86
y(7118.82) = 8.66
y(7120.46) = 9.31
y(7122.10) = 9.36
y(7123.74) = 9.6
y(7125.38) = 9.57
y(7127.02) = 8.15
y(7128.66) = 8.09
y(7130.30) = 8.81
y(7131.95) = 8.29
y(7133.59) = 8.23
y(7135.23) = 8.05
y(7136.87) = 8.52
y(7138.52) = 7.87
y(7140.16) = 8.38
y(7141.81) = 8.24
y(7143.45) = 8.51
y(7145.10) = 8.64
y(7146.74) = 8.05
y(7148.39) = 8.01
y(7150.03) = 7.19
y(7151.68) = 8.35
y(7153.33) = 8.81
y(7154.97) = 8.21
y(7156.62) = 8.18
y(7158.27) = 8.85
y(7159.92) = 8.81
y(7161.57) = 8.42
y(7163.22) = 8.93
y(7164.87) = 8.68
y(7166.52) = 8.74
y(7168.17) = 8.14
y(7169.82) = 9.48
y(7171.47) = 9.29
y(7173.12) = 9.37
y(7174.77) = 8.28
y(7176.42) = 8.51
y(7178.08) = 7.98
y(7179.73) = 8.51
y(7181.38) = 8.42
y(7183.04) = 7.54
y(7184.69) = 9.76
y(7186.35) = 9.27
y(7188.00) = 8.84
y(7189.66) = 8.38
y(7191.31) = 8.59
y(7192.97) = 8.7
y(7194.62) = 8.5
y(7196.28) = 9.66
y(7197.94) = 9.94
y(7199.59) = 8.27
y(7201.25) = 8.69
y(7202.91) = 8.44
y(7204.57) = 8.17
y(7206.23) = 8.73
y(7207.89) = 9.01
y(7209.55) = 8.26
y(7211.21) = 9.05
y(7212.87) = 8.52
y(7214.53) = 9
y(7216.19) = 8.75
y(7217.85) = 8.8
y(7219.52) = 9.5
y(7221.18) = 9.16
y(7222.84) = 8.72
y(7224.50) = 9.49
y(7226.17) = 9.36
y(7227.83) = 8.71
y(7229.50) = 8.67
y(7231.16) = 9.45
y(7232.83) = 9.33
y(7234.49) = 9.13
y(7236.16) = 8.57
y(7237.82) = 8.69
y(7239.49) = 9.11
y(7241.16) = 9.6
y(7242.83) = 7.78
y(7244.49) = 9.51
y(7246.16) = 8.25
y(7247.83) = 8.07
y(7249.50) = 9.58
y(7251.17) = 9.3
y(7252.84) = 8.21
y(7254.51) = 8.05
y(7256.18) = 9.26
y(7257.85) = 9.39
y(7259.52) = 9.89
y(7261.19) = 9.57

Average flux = 8.4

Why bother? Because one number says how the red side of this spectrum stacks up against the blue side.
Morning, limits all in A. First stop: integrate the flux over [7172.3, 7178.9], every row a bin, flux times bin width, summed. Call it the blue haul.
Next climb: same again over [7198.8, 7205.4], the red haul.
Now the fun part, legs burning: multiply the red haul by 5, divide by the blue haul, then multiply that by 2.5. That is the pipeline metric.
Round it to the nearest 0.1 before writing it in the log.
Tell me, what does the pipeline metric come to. 12.3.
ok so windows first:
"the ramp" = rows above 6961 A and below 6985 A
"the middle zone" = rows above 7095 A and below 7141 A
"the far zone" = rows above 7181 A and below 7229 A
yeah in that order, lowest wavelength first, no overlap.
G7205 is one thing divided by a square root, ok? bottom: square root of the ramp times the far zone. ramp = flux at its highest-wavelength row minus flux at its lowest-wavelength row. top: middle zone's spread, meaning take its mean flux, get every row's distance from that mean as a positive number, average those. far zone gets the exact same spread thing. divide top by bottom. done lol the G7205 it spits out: 1.64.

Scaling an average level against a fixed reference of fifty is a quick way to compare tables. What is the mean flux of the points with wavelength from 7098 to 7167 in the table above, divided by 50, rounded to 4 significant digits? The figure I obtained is 0.1695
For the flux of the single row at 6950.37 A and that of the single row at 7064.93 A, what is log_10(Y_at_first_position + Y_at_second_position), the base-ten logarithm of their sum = 1.22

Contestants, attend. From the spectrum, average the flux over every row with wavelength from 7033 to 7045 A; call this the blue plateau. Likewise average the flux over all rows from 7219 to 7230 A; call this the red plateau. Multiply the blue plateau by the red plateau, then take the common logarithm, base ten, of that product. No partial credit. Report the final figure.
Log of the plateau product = 1.919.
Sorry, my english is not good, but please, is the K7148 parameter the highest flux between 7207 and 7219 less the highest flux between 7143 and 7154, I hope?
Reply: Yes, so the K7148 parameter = 0.2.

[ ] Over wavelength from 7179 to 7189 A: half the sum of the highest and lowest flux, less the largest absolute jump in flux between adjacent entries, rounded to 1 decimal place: 6.4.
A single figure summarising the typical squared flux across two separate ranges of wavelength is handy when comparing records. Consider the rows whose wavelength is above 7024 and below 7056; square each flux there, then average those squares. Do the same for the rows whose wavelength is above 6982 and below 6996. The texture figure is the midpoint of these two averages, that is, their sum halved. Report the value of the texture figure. 78.6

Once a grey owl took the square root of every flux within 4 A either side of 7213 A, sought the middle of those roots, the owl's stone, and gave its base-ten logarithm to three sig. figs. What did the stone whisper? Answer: 0.471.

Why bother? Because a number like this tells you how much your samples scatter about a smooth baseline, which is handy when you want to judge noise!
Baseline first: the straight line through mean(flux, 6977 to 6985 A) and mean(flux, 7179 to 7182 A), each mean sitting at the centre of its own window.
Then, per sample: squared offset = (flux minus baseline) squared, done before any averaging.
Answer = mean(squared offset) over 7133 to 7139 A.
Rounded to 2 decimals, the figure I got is 0.11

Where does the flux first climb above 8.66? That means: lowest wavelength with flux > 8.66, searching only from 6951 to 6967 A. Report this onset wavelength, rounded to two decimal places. 6956.78 A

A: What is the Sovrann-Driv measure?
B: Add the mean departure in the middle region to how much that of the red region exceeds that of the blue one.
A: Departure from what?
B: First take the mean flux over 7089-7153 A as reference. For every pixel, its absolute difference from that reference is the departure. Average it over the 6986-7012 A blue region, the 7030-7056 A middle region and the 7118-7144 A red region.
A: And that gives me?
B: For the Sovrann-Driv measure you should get 0.95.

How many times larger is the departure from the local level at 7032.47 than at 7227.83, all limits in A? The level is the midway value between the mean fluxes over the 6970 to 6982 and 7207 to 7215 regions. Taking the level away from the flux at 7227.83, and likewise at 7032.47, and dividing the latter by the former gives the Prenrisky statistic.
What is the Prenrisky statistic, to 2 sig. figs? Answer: 2.5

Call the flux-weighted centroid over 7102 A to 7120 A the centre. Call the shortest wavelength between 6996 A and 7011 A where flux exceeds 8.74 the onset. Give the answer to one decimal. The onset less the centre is -108.9 A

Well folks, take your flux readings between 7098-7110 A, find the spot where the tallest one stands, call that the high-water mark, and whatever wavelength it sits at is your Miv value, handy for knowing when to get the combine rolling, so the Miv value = 7104.08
